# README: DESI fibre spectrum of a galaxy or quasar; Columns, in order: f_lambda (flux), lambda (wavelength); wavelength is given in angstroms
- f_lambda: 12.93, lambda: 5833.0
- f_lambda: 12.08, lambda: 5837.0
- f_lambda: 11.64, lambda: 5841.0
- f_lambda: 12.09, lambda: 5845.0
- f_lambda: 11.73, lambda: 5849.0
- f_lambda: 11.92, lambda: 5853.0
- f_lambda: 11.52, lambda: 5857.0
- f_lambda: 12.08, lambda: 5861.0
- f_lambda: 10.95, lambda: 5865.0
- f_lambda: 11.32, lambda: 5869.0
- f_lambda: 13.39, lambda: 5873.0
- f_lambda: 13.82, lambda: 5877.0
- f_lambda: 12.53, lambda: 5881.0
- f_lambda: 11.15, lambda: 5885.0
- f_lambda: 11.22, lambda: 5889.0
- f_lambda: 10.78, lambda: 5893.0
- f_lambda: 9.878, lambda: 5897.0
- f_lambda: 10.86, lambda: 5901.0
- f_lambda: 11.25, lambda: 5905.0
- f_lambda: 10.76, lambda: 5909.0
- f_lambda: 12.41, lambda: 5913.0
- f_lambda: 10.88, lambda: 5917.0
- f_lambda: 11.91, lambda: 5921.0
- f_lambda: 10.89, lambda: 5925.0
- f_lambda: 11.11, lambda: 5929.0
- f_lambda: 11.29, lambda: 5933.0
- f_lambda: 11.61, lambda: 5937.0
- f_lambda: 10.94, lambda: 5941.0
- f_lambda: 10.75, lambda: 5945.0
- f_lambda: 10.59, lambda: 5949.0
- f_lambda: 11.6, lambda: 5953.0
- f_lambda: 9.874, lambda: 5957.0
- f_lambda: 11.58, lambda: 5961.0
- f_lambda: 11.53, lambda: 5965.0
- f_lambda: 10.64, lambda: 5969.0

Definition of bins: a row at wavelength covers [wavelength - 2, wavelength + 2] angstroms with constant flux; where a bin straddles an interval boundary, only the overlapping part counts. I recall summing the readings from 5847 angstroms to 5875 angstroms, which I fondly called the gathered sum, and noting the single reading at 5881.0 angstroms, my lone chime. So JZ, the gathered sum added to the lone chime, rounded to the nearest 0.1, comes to 95.4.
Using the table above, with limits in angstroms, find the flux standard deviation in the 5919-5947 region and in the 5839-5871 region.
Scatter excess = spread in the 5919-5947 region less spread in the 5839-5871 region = 0.0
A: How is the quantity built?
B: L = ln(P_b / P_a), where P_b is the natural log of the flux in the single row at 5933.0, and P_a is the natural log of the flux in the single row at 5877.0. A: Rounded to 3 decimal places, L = -0.080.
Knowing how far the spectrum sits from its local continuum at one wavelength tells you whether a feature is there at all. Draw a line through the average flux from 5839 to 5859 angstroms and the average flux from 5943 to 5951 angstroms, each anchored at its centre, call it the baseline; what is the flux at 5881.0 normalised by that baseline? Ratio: 1.10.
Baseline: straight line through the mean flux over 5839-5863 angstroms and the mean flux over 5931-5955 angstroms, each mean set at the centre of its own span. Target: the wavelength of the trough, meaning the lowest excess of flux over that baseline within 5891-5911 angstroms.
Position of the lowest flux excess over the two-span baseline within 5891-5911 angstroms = 5897.0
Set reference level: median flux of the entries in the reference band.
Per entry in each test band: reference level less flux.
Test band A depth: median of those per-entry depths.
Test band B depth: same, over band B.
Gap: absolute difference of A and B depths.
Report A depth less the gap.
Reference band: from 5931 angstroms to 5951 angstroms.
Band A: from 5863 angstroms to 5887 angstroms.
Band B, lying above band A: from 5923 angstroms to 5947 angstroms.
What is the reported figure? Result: -1.9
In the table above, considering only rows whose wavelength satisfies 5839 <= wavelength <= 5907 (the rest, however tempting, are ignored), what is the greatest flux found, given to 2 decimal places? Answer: 13.82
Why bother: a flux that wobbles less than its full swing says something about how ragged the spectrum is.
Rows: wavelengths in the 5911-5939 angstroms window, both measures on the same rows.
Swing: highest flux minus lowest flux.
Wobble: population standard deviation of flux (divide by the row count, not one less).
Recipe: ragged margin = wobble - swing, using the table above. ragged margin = -1.0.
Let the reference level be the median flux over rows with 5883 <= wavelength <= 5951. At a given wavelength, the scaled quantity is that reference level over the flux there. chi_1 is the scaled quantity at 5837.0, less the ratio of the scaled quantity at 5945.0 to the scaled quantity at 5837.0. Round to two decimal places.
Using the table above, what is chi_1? -0.22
